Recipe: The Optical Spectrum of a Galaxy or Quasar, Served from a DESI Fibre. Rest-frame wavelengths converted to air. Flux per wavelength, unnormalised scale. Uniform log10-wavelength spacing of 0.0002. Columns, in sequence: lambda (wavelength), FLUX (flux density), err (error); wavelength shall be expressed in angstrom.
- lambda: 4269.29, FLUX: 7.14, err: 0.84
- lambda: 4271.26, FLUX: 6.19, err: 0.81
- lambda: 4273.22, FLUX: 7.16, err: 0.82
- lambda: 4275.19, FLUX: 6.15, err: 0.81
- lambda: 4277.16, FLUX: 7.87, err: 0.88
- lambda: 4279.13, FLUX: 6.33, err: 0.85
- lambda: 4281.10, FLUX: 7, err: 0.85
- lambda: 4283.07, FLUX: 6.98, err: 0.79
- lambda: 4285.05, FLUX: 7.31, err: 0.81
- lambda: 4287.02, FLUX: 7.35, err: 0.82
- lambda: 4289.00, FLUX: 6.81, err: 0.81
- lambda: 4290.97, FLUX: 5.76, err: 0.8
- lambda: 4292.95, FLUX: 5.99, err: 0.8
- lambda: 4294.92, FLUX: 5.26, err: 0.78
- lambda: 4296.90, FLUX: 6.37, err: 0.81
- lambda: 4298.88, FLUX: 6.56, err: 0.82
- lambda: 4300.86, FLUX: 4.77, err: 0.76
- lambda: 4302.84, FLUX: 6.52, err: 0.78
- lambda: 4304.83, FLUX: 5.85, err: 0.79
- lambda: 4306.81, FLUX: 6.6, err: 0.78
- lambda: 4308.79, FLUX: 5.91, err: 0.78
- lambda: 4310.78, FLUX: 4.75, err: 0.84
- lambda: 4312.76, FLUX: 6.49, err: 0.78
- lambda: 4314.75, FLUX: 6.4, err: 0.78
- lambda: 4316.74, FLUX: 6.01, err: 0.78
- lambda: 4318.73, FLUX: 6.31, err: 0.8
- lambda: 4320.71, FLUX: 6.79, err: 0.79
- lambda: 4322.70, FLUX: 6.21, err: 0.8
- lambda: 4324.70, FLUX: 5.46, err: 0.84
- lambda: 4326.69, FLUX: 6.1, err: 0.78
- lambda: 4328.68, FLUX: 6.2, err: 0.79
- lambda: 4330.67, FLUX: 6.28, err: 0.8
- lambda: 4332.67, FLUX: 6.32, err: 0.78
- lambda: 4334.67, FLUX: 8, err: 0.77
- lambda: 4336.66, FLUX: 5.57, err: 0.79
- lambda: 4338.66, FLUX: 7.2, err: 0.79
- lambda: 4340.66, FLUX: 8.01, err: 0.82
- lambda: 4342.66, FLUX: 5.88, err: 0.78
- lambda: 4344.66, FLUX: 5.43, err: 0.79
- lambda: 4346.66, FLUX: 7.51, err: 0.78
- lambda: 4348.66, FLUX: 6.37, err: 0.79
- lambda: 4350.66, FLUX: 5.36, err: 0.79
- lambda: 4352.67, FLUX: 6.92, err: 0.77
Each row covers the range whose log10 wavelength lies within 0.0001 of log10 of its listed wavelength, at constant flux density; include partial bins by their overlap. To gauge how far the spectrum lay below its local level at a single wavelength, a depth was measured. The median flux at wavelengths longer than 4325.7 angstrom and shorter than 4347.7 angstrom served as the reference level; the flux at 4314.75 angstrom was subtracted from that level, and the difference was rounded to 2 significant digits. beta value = -0.12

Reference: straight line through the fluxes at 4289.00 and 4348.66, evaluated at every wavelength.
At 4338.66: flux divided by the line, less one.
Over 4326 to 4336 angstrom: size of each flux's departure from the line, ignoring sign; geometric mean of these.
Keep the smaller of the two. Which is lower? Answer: 0.12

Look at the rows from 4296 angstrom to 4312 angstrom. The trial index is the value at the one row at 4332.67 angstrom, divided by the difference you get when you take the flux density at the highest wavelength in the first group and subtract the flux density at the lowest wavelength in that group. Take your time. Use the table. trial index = -4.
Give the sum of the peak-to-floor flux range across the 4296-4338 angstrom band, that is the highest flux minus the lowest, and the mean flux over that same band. 9.4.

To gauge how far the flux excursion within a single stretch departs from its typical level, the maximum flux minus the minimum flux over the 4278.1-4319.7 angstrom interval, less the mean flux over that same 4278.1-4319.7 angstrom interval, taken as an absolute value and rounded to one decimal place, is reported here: 3.7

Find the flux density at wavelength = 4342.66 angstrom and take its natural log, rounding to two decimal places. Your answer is 1.77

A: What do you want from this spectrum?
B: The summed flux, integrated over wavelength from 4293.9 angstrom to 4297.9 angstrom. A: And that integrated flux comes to 23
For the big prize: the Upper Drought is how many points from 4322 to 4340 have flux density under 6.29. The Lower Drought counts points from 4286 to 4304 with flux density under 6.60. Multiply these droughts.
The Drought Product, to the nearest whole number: 42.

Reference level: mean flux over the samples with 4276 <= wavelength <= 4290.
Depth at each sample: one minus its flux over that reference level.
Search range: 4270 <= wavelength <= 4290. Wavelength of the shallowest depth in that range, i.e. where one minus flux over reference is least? 4277.16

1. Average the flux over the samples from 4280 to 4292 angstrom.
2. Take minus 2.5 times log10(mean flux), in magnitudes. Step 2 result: -2.09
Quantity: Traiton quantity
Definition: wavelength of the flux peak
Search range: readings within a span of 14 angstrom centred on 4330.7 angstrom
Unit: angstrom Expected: 4334.67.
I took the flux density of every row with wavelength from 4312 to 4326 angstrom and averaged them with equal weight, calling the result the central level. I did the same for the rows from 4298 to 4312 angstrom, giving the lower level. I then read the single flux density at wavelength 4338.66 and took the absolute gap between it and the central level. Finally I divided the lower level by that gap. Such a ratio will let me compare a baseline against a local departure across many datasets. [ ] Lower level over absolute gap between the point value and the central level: 6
